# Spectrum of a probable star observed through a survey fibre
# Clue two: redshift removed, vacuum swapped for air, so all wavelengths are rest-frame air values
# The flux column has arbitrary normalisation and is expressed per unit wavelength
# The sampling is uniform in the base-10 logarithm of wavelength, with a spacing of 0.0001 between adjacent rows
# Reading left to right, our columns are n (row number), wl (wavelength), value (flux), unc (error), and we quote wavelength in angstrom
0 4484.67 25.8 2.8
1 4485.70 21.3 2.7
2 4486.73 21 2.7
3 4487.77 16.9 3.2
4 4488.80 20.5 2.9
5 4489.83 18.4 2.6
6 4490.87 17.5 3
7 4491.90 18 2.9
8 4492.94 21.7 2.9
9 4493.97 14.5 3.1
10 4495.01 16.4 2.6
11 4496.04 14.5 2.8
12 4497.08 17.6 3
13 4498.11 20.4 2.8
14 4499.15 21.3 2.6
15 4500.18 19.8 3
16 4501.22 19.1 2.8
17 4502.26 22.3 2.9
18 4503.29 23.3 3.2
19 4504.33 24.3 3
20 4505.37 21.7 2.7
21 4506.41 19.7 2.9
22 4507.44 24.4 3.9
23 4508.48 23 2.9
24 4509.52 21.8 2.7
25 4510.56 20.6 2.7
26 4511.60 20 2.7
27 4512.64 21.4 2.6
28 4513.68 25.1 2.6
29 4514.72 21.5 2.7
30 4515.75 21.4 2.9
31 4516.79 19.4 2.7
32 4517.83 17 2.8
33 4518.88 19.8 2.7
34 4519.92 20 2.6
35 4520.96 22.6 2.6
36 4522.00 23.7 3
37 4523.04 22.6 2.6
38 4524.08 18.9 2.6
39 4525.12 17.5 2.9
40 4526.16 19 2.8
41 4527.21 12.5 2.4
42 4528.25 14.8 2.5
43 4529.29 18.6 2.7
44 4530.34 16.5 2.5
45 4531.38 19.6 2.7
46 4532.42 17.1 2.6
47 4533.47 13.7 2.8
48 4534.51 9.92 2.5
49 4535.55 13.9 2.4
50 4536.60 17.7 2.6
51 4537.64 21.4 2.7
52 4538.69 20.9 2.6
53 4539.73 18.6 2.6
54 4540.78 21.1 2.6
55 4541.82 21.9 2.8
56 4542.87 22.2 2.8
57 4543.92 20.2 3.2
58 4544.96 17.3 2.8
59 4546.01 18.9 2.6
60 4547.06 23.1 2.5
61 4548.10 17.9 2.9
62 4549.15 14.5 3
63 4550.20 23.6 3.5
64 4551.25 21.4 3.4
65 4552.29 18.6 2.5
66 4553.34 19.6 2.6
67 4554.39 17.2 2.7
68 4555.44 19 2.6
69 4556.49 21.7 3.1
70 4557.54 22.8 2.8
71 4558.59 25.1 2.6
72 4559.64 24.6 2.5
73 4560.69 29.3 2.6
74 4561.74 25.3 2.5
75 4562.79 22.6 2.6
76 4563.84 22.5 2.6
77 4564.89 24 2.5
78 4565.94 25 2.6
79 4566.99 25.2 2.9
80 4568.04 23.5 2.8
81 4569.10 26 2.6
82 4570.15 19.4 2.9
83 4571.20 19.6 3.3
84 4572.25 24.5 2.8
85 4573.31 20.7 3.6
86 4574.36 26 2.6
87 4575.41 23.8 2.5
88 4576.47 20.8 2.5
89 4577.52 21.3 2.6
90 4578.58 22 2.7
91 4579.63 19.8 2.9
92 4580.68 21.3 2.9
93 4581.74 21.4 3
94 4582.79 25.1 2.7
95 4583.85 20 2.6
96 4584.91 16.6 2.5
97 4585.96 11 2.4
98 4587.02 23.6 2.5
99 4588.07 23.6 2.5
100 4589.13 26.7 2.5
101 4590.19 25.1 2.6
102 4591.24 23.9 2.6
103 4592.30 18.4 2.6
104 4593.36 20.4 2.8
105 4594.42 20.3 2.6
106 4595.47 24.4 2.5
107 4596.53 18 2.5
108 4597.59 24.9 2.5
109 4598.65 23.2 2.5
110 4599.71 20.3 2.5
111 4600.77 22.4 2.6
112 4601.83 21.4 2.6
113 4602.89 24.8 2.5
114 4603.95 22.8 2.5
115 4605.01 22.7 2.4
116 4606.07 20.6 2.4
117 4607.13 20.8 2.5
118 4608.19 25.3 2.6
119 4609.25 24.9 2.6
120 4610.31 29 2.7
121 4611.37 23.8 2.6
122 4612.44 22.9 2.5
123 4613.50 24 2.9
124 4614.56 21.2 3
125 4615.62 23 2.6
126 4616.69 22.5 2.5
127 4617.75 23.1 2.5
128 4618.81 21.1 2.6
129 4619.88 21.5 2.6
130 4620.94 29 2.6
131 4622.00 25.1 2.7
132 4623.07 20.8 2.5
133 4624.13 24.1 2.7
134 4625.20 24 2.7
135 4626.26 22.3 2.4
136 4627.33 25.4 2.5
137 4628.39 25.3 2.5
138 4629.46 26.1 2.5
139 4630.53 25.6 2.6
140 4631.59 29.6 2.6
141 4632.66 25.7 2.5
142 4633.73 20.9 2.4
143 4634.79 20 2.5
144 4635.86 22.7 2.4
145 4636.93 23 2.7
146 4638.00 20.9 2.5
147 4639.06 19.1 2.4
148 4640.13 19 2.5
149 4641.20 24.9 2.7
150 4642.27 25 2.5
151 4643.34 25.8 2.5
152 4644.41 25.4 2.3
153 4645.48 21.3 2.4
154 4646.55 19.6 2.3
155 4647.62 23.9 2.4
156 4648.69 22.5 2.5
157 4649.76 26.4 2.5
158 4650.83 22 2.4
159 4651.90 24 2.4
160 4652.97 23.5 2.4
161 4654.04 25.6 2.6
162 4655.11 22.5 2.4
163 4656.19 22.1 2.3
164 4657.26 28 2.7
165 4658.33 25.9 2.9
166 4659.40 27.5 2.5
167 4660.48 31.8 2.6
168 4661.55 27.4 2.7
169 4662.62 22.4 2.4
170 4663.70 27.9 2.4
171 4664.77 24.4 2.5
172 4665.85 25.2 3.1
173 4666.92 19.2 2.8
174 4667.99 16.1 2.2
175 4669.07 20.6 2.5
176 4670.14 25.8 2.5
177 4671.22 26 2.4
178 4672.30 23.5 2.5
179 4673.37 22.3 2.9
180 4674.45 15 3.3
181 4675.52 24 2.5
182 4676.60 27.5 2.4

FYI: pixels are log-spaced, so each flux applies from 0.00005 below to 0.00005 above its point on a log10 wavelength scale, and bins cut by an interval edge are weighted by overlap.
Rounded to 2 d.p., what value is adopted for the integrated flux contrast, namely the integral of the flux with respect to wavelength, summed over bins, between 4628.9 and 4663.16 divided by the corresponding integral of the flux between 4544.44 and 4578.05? 1.11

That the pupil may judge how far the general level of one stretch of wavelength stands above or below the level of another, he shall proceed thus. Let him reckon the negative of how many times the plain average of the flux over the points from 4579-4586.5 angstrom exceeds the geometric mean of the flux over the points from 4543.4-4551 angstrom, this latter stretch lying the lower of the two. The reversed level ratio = -1.01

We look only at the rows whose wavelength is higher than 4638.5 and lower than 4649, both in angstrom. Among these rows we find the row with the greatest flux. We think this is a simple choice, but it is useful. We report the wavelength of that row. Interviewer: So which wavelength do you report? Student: 4643.34 angstrom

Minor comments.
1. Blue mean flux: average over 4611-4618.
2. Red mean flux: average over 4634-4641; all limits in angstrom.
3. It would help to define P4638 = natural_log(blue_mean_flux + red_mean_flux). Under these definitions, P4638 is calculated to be 3.78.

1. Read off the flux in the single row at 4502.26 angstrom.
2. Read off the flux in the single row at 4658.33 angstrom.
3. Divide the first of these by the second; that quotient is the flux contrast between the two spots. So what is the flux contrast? 0.86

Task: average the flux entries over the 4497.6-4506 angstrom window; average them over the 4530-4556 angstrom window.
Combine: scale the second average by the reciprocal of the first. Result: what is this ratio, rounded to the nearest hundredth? 0.87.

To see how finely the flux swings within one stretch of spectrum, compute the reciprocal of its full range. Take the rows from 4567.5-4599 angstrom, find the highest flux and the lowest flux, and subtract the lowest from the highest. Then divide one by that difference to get 0.064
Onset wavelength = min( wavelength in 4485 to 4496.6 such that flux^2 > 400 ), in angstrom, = 4485.70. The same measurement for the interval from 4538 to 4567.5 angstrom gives 4538.69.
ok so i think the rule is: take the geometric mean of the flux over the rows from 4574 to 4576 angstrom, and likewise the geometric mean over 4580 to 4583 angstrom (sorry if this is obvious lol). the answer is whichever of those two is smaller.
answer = 23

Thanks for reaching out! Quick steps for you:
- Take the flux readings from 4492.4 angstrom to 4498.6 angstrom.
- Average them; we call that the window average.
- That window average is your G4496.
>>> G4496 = 17.5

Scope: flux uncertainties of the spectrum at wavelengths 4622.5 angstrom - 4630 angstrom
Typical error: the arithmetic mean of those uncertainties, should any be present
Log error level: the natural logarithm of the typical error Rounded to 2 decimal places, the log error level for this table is 0.93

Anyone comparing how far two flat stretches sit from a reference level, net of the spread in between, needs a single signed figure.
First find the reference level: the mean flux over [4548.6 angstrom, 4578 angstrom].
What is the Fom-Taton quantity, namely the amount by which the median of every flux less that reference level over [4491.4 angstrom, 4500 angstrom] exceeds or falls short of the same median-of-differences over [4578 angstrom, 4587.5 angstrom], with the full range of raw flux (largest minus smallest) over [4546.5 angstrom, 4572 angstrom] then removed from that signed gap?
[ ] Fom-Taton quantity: -18.3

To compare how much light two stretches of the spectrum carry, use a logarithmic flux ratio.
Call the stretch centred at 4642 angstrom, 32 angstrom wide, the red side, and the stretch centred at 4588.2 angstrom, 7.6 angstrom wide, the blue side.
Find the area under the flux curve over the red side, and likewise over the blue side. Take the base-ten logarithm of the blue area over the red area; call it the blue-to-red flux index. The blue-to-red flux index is -0.7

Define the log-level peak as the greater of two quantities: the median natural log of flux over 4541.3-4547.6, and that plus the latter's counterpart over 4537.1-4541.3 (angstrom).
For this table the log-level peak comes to 6.09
